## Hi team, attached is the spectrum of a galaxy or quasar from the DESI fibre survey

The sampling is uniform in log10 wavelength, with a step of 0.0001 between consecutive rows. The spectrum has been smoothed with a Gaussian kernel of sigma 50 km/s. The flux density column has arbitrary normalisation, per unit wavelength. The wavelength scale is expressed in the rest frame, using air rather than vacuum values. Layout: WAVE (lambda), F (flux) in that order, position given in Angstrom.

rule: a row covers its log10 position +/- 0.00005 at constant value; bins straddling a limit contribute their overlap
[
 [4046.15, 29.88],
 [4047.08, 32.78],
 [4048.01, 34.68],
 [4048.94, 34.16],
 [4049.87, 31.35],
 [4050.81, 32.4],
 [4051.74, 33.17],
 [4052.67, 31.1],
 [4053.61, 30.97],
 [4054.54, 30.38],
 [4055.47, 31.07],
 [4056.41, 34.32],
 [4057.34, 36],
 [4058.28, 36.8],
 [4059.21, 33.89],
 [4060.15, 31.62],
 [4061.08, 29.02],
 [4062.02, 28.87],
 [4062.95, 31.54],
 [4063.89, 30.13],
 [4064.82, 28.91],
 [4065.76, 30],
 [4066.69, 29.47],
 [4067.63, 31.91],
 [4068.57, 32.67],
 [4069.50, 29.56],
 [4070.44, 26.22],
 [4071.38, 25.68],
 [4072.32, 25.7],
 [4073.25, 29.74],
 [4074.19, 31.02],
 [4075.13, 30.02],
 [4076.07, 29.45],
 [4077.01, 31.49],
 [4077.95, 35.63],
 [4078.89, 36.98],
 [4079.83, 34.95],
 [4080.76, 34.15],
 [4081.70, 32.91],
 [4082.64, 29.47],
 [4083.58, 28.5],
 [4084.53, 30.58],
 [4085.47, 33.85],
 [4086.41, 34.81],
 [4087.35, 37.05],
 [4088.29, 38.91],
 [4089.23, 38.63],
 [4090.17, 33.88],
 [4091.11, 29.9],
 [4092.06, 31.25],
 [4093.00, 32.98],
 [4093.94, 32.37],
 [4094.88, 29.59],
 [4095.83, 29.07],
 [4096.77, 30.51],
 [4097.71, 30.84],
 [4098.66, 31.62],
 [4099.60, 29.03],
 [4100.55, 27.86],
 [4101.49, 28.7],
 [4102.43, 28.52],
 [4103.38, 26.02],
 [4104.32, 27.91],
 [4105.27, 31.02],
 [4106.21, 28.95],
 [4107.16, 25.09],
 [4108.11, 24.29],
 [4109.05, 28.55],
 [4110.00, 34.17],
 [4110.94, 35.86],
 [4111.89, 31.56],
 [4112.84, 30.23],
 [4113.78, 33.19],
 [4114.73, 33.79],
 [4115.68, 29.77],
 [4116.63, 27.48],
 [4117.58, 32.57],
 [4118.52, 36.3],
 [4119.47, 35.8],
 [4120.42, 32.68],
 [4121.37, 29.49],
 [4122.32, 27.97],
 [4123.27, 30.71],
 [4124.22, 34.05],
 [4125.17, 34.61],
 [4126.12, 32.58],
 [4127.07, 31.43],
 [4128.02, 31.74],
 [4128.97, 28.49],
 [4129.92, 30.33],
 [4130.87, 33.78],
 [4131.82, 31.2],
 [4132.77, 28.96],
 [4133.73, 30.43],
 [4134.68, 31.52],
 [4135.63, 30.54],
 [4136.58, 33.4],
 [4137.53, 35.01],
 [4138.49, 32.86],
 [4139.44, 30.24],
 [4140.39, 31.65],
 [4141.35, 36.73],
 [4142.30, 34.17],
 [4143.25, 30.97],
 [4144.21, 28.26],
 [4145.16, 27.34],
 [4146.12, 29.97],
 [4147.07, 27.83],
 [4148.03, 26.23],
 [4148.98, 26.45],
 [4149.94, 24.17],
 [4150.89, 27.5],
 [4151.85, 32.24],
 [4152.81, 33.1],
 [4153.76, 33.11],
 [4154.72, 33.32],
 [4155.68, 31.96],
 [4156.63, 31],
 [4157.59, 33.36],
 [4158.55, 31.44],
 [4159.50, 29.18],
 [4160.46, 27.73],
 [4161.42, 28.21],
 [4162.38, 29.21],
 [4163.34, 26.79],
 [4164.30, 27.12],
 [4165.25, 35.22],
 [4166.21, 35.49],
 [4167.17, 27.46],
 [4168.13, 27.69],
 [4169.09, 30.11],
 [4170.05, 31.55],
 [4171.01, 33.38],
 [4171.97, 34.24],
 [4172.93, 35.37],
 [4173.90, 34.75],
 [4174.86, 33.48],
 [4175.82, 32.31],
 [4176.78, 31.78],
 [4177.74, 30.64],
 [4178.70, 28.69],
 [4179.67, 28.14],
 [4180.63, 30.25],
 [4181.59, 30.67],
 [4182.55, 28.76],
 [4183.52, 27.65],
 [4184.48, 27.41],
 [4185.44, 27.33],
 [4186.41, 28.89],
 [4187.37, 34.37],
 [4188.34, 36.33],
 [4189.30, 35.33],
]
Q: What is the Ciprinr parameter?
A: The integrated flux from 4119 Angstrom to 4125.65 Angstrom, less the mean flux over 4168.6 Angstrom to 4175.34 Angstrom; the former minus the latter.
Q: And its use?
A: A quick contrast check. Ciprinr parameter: 181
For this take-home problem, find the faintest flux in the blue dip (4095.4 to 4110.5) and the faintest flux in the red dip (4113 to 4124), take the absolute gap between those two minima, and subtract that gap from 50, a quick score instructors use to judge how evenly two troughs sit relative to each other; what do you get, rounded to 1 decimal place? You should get 46.8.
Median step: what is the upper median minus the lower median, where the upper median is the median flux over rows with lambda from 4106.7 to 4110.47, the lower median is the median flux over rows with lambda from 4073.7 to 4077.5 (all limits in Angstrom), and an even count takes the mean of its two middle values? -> -4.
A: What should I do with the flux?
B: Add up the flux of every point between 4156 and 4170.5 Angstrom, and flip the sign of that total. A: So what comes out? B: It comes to -452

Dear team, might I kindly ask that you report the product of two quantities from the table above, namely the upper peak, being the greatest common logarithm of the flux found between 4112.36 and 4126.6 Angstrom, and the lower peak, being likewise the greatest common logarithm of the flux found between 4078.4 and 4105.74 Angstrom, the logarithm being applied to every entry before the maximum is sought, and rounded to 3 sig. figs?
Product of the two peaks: 2.48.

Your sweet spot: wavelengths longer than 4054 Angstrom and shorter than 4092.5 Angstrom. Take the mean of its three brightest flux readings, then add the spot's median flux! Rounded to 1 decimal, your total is 69.4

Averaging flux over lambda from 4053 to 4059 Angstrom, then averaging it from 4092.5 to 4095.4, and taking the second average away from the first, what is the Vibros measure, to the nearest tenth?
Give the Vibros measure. 1.6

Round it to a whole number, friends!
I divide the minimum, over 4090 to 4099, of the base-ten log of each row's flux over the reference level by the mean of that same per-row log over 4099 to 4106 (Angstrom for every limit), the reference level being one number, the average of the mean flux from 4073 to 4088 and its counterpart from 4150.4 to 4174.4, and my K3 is 1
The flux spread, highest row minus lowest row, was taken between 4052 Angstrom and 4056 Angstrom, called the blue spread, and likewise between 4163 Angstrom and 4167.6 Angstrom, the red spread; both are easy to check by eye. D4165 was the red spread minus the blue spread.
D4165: 8.0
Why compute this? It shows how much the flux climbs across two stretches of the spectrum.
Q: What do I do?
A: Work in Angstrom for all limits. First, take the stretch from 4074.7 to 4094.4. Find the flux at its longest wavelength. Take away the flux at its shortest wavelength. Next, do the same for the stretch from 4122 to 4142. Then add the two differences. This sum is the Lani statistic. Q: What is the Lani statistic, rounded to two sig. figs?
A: 11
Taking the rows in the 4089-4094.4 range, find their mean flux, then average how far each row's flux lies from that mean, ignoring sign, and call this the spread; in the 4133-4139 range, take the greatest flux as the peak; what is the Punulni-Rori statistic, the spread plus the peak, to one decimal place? 37.1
